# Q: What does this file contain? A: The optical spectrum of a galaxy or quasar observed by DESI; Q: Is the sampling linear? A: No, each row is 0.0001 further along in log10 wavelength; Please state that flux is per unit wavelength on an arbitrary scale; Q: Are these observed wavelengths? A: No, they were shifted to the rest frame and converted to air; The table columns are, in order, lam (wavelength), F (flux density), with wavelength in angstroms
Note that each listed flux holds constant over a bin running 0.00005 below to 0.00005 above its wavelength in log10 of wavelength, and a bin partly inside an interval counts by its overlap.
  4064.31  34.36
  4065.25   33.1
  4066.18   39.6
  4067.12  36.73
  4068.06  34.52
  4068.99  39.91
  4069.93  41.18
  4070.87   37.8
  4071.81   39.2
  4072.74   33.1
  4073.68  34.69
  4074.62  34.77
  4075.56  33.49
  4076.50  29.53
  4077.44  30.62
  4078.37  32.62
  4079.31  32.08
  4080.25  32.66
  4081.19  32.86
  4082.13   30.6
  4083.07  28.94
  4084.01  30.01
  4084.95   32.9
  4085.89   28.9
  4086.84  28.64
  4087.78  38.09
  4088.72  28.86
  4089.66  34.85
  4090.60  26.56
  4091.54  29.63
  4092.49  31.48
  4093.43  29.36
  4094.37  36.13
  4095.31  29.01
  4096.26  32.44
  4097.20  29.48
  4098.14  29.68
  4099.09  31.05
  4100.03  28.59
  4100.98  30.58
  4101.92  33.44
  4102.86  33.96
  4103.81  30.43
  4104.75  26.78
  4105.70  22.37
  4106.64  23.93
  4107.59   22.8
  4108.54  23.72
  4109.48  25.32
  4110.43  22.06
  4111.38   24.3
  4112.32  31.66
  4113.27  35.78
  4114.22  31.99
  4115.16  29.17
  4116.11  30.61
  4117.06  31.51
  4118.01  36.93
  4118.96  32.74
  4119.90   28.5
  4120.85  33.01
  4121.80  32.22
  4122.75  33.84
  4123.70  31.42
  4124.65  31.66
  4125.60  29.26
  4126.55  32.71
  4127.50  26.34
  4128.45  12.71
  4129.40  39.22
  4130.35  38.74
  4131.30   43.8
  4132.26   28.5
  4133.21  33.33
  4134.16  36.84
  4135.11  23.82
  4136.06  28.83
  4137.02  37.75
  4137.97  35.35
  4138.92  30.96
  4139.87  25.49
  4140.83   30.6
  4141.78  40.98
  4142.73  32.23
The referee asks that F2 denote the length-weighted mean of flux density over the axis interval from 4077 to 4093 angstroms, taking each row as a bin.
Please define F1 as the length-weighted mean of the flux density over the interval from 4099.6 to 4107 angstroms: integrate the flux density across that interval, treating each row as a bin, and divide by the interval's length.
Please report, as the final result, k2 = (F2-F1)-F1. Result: -27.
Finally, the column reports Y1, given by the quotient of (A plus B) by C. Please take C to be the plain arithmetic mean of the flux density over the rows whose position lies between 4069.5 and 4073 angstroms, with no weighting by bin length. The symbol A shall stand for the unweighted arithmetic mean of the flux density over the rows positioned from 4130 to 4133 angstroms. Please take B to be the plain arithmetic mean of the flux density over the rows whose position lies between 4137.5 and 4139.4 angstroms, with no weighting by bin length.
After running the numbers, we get 1.86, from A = 37.0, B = 33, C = 37.8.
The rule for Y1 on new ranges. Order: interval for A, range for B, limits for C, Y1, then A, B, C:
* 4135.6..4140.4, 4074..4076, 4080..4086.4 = 2.12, 31.7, 34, 31.0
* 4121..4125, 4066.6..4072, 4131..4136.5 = 2.17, 32.3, 38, 32.5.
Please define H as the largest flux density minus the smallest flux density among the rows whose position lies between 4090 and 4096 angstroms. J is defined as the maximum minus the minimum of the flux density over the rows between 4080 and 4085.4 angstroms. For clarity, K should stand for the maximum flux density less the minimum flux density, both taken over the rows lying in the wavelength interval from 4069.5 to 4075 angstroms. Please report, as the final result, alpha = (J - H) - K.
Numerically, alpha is -14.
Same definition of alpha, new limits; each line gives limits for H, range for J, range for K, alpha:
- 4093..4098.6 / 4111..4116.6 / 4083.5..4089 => -5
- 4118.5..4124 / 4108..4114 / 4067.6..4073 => 0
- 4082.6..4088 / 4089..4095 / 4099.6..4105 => -7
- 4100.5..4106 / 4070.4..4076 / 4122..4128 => -13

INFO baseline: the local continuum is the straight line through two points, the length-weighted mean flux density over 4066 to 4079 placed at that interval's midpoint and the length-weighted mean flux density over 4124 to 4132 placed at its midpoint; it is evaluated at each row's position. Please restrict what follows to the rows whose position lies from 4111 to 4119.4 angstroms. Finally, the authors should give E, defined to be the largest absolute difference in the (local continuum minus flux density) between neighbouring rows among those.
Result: 7.4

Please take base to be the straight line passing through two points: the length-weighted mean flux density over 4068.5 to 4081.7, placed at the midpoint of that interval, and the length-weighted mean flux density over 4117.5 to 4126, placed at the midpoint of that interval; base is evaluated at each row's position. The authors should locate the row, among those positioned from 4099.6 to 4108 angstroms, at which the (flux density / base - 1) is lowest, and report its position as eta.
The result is 4105.70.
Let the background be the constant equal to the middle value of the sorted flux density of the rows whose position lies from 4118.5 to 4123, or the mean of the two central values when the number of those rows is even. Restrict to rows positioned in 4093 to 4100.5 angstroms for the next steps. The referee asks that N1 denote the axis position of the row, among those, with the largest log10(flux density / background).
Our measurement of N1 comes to 4094.37 angstroms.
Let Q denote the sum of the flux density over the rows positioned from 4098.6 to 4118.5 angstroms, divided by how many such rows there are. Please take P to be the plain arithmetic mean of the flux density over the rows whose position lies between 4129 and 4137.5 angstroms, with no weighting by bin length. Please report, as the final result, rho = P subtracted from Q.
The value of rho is -5.6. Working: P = 35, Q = 28.9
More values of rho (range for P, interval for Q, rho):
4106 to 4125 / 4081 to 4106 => 0.9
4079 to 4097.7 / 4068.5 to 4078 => 4.3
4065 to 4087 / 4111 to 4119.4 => -2.1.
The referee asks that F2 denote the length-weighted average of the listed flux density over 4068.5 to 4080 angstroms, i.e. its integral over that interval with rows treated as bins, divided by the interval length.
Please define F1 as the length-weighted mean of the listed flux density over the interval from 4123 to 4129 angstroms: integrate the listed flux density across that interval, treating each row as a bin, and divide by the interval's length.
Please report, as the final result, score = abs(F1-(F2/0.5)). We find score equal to 42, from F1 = 27.7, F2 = 34.9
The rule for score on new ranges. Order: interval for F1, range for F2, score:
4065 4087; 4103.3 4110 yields 16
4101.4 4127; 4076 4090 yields 33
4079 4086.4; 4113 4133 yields 33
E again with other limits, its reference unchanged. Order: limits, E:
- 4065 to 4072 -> 6.6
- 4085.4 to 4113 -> 9.5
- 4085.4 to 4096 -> 9.5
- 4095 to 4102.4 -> 3.5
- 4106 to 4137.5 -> 26.6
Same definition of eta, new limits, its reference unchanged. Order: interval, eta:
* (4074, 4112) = 4110.43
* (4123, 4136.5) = 4128.45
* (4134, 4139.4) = 4135.11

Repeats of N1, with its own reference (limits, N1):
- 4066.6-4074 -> 4069.93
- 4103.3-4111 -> 4103.81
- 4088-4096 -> 4094.37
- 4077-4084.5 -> 4081.19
